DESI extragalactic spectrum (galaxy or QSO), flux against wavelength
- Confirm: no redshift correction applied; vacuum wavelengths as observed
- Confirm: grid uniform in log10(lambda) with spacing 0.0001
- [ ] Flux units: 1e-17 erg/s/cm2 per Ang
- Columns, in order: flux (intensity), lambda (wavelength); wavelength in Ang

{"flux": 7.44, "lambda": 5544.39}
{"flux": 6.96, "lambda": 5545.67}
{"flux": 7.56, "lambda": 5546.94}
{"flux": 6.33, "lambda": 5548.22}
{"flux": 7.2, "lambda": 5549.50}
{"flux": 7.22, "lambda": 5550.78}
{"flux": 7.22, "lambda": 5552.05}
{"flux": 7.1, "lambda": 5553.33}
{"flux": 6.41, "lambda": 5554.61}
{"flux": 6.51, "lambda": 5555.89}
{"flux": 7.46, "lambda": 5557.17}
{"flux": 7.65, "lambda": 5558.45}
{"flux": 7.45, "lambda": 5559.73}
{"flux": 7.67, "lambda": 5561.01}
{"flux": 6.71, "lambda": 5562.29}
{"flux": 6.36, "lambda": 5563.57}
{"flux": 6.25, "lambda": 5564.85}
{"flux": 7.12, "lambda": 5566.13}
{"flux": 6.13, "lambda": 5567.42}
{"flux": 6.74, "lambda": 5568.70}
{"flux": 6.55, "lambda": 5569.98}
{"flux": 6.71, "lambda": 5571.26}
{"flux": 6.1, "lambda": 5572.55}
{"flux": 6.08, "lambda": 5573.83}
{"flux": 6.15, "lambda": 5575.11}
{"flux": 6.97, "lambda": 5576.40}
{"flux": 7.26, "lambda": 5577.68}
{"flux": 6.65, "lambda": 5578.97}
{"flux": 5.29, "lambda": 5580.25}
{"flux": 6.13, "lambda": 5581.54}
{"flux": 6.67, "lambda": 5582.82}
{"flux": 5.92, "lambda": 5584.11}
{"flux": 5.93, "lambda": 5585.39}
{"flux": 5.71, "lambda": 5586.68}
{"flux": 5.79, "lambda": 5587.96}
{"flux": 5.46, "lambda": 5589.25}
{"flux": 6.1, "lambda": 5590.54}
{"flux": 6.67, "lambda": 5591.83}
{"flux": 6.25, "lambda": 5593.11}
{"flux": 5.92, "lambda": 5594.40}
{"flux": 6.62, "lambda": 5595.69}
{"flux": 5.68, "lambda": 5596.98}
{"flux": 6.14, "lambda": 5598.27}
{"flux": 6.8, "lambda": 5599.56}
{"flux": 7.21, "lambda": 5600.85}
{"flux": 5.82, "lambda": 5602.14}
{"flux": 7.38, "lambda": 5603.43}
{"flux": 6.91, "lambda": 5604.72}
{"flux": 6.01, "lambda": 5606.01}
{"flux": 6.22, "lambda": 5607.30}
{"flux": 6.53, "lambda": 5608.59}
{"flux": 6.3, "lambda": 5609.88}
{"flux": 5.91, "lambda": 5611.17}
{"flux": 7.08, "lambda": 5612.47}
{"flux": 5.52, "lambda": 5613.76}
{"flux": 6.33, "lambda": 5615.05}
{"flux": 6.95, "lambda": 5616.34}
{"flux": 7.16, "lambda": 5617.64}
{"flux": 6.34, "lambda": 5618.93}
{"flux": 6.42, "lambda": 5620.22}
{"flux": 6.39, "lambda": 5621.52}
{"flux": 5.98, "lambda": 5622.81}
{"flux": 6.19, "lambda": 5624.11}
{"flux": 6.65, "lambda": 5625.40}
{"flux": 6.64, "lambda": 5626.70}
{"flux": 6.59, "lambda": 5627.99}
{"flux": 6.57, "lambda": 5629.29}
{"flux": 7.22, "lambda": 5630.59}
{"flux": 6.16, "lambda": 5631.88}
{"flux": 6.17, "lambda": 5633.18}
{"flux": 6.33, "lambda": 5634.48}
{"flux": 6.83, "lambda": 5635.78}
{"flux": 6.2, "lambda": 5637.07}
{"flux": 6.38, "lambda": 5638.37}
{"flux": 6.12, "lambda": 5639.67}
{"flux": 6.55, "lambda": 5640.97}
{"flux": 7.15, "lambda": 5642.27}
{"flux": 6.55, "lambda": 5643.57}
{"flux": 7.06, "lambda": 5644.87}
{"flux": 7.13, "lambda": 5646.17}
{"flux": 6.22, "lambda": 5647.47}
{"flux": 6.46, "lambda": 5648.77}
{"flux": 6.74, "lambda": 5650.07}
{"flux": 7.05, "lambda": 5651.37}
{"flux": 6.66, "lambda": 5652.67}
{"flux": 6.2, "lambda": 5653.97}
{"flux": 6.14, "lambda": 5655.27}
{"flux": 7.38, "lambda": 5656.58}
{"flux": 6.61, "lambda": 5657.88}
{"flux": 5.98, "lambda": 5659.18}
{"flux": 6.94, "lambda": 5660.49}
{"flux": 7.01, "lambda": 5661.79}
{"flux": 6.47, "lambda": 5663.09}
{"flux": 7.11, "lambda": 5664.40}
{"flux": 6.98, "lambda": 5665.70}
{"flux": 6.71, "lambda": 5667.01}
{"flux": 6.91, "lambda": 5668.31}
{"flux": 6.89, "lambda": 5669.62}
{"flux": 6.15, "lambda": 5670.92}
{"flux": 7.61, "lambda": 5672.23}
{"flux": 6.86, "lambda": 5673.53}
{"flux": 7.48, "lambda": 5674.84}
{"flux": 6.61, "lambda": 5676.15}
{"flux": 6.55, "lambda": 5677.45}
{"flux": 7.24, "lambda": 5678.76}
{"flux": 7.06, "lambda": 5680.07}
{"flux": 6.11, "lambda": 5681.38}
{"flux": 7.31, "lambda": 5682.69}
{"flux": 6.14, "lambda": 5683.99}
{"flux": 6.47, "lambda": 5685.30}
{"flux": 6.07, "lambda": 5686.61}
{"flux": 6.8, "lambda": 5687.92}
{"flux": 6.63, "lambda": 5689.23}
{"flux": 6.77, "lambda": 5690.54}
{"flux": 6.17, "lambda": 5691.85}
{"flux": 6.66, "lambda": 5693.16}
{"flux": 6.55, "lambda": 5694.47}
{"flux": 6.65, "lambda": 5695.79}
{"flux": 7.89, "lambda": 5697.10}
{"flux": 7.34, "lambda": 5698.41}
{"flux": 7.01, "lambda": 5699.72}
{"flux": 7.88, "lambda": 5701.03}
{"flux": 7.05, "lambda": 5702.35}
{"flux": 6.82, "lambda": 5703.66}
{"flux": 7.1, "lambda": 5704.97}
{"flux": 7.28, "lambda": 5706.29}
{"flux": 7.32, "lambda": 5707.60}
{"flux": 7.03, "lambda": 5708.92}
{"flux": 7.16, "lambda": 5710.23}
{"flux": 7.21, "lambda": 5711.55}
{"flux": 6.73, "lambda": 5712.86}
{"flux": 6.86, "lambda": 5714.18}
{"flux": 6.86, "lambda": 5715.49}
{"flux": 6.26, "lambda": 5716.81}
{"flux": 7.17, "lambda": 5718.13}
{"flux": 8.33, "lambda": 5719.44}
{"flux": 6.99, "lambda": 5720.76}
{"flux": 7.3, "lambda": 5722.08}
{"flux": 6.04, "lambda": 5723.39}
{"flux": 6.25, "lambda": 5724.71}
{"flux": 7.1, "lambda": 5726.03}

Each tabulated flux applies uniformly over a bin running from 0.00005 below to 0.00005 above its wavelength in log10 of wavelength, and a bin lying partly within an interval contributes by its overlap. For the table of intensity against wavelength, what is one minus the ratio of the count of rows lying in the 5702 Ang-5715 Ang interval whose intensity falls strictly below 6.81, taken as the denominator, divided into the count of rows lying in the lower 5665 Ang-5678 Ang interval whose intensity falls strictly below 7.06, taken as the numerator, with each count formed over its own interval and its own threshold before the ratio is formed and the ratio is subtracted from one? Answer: -7.0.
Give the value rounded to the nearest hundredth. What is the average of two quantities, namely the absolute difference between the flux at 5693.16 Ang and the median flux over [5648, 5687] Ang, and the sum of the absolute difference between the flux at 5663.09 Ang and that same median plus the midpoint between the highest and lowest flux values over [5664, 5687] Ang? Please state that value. 3.58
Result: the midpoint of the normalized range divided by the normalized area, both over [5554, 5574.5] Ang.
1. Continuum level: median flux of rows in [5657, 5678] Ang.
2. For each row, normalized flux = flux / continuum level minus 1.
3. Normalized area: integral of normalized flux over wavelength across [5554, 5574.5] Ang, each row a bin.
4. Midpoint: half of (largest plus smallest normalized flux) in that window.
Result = 0.00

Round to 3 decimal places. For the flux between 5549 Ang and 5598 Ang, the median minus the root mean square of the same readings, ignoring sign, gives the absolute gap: 0.020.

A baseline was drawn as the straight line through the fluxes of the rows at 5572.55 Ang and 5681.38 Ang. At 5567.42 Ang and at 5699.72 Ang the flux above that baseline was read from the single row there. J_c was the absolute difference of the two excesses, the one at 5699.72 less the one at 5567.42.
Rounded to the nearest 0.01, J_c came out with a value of 0.87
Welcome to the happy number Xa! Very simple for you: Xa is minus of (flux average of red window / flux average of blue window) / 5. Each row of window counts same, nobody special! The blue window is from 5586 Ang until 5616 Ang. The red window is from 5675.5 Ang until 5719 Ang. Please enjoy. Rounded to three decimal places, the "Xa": -0.219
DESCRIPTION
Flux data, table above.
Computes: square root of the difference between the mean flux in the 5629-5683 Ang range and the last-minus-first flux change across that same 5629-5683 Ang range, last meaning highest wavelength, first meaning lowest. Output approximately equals 2.44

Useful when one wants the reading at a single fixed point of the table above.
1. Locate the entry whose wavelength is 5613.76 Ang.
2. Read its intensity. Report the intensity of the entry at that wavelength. 5.52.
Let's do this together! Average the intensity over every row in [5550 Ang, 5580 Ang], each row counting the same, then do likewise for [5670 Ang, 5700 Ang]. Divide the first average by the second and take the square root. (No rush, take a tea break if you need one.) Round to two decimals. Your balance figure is 1.00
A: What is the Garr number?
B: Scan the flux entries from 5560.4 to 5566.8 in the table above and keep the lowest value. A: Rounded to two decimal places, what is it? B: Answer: 6.25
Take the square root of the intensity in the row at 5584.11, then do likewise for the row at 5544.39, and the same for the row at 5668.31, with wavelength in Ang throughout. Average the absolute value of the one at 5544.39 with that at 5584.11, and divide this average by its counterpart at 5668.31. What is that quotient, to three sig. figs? 0.982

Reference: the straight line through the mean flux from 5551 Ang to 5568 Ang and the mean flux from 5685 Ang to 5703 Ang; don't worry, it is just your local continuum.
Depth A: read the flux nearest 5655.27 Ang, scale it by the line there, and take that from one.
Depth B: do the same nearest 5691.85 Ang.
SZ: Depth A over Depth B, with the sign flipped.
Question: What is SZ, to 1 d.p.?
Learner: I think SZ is -1.1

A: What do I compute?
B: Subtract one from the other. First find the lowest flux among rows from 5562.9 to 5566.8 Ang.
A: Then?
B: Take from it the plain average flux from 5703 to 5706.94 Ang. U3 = -0.82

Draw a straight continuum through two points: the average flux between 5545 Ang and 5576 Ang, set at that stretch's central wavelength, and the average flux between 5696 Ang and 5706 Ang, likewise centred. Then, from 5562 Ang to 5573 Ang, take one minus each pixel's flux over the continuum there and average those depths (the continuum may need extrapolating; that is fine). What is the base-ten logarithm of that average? -1.33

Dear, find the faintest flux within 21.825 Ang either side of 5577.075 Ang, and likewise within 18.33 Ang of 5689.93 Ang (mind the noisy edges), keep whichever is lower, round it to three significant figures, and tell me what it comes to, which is 5.29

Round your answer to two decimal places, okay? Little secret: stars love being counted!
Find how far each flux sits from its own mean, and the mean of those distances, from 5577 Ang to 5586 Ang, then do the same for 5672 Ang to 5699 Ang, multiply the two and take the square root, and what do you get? 0.46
